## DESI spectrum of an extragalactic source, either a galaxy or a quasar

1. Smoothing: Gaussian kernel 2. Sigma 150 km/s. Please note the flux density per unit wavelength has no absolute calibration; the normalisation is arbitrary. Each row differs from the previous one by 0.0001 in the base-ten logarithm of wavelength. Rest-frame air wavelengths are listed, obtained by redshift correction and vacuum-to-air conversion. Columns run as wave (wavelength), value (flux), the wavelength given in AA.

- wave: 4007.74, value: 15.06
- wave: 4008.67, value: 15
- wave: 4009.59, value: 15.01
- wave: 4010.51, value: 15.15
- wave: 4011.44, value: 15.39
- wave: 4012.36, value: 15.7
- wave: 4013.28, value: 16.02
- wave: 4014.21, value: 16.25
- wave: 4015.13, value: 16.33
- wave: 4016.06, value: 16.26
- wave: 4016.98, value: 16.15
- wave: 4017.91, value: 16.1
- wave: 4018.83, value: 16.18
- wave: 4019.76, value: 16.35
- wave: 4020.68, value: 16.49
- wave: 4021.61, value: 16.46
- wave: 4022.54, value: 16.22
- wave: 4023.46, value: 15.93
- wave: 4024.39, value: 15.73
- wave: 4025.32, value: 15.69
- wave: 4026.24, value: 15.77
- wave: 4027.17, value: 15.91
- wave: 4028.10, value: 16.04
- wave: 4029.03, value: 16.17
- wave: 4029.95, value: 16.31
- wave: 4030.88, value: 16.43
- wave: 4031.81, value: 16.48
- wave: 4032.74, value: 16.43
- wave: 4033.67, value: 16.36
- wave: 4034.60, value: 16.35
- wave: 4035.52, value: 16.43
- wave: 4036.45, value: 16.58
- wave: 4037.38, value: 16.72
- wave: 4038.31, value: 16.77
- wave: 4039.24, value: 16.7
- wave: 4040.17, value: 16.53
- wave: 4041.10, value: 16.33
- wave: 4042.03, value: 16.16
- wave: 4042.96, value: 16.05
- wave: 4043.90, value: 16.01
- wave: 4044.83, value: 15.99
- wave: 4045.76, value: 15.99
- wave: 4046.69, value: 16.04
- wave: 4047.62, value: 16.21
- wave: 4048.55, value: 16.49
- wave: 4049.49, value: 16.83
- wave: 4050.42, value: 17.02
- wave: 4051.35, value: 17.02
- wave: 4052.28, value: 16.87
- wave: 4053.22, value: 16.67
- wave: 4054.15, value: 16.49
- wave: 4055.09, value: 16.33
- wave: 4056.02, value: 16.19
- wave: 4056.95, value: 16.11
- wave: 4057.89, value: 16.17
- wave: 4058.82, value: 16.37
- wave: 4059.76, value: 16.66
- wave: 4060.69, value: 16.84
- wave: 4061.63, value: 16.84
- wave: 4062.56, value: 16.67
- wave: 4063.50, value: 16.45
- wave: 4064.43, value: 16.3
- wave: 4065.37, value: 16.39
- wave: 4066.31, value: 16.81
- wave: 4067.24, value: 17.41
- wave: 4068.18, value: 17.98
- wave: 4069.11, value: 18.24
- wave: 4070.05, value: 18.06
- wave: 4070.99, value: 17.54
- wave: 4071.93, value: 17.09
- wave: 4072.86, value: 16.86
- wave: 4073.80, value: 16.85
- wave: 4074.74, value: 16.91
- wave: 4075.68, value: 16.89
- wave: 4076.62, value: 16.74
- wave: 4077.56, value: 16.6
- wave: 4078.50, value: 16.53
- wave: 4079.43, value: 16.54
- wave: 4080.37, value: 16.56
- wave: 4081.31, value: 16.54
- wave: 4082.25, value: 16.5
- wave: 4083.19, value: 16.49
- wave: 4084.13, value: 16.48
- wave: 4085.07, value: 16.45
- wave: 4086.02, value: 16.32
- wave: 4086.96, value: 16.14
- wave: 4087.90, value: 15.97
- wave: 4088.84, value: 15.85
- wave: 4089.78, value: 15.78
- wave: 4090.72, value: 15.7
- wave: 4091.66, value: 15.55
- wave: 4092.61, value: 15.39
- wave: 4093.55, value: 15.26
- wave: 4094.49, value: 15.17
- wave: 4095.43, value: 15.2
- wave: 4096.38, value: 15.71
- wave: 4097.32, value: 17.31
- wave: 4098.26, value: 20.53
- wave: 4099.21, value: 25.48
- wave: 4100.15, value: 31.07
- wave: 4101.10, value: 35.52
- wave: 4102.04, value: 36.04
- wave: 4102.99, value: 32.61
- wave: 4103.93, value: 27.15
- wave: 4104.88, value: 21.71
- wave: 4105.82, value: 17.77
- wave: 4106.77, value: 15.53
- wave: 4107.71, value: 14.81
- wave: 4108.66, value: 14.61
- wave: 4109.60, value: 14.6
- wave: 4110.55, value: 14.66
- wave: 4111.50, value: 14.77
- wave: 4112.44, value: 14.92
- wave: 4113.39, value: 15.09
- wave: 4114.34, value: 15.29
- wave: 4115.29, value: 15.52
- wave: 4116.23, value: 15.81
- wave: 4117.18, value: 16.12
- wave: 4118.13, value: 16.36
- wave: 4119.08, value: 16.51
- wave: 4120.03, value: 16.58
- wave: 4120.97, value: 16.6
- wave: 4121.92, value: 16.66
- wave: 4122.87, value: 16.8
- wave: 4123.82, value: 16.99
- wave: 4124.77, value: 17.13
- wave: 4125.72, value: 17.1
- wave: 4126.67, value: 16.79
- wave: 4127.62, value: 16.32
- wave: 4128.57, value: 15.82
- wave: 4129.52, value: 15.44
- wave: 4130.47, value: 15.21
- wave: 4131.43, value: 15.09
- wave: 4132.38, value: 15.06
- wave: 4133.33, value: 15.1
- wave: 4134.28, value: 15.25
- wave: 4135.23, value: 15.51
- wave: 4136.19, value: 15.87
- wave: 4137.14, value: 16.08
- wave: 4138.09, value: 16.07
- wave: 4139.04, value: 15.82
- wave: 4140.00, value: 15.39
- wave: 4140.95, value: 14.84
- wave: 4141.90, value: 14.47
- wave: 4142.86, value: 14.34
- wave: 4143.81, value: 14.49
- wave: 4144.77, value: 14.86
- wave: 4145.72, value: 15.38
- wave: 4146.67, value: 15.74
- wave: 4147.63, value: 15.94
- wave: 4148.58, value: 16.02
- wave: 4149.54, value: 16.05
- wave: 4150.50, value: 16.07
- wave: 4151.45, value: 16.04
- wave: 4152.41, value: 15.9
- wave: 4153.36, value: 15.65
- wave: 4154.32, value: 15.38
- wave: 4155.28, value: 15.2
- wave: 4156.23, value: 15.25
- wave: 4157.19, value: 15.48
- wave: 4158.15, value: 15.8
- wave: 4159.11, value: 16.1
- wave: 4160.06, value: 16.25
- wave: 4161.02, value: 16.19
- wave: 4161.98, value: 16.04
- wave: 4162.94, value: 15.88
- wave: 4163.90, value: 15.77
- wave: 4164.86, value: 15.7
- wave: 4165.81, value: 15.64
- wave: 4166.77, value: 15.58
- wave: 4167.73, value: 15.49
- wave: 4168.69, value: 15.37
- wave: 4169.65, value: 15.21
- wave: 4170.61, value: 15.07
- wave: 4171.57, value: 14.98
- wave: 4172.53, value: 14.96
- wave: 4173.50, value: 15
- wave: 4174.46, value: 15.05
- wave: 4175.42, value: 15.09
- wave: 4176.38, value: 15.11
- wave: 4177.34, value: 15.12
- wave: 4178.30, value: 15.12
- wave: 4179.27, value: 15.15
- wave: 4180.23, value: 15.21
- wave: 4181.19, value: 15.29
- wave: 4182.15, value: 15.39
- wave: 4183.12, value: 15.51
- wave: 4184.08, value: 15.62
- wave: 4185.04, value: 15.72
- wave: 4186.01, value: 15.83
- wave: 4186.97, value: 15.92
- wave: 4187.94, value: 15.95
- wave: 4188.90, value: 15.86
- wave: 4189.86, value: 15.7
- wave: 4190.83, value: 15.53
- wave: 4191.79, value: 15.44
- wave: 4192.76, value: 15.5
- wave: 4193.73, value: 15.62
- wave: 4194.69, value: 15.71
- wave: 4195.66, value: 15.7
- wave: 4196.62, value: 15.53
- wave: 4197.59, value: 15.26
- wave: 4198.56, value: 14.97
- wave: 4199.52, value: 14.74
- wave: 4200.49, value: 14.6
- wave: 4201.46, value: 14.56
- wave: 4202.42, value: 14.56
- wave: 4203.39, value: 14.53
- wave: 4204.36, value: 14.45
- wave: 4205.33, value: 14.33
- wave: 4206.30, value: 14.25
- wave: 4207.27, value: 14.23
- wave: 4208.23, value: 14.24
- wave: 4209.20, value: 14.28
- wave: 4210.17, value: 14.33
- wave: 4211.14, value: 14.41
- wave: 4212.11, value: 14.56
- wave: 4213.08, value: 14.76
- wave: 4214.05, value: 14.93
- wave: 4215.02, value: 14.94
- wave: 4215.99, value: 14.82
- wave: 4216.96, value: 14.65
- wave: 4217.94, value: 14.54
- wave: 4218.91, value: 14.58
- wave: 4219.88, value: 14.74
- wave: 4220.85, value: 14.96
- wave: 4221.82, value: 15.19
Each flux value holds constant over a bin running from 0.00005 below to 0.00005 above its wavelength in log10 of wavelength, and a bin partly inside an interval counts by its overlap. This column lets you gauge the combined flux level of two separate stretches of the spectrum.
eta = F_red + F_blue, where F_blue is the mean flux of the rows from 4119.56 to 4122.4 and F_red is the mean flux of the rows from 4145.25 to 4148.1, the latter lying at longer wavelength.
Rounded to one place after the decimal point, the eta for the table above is 32.3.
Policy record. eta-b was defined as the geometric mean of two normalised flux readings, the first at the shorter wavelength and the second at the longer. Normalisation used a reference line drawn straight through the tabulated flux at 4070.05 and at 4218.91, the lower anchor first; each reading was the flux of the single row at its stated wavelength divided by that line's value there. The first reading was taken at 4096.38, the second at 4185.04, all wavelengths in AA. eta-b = 0.96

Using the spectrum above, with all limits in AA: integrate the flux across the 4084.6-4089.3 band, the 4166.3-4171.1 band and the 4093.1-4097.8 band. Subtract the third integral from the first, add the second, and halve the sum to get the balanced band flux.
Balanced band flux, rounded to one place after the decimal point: 37.7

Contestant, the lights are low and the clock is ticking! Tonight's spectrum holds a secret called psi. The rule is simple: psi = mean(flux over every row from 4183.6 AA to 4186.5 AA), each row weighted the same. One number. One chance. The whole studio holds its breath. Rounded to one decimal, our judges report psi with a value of 15.7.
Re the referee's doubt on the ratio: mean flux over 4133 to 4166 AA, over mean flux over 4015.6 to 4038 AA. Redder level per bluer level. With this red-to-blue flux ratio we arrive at 0.96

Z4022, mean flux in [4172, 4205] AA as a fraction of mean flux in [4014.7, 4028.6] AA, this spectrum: 0.95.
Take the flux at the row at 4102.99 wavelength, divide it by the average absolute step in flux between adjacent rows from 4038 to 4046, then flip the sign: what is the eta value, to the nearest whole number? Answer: -334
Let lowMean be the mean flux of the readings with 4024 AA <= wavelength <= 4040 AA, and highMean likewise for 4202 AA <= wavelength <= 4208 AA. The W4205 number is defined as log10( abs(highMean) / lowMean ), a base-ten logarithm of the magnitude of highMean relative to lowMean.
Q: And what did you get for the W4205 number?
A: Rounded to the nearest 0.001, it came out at -0.054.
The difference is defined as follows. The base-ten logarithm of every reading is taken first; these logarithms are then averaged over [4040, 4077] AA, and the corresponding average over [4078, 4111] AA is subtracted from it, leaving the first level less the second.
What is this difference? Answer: -0.036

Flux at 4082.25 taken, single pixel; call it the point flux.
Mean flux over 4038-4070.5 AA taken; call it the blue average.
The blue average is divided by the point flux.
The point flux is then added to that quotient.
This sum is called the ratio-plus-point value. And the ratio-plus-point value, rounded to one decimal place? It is 17.5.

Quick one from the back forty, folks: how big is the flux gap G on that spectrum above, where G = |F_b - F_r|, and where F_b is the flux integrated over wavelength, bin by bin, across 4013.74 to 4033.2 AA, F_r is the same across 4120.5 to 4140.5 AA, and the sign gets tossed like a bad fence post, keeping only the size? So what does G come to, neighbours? 5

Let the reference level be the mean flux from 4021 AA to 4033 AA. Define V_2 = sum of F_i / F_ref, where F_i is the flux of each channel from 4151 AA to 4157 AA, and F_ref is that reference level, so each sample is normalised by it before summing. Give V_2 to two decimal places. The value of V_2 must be 5.80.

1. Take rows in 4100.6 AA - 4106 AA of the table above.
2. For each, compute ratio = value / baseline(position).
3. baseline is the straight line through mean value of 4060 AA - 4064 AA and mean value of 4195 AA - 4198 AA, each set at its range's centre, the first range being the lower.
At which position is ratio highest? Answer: 4102.04 AA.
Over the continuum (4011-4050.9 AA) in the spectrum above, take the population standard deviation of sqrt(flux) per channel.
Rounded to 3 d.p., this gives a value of 0.041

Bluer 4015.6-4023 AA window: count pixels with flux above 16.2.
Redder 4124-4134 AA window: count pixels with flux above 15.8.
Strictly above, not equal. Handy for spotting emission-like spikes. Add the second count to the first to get 10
